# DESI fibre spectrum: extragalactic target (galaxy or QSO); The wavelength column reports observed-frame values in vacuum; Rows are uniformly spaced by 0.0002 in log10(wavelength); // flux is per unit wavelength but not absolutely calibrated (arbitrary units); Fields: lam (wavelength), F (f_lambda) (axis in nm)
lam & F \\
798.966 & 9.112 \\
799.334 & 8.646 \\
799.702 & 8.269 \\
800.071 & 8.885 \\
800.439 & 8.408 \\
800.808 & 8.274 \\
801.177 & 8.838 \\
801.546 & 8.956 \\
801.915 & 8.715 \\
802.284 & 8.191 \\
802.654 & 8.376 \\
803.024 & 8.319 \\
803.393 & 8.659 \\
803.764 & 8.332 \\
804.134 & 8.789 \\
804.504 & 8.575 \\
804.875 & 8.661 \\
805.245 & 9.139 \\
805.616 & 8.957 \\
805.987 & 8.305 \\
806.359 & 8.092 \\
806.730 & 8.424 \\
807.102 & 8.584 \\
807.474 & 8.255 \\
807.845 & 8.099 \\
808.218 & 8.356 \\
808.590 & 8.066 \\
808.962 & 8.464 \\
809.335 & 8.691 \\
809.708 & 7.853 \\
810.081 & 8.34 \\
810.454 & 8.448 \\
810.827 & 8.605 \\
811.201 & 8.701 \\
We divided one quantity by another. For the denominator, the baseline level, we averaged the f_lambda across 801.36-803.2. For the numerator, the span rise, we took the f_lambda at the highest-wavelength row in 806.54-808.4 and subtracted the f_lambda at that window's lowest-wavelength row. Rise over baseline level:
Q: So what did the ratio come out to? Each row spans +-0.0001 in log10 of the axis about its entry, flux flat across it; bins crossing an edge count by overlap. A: -0.01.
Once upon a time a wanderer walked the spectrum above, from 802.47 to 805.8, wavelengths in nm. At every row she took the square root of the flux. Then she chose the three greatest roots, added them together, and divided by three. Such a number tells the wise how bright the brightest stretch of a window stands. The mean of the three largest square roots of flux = 2.994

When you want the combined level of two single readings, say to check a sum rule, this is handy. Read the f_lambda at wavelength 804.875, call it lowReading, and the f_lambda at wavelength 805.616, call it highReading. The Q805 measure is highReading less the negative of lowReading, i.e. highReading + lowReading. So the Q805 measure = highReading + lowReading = 17.6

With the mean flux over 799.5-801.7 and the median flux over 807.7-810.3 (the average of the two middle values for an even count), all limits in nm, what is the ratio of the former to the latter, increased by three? 4.03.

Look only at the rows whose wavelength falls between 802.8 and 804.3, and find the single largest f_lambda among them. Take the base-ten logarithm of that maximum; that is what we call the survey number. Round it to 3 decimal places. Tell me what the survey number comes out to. 0.944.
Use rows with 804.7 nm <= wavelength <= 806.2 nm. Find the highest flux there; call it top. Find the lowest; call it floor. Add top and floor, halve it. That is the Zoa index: 8.72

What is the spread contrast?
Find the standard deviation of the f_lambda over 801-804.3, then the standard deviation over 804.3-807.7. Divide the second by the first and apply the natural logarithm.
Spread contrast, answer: 0.20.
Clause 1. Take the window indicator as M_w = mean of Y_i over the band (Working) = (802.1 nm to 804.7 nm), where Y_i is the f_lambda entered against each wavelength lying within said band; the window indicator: 8.46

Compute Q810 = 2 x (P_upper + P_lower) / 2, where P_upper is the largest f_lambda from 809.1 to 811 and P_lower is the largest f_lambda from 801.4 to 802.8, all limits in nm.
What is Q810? 17.6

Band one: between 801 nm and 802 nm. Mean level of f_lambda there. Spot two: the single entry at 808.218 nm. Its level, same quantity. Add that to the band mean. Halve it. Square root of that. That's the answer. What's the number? 2.93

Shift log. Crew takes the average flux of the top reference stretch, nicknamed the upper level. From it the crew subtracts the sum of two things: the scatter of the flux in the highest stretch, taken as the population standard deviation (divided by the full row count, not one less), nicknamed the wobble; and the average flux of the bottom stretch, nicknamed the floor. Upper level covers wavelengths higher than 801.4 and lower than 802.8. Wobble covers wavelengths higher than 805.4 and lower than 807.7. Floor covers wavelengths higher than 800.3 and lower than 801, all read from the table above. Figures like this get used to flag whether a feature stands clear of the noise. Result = -0.1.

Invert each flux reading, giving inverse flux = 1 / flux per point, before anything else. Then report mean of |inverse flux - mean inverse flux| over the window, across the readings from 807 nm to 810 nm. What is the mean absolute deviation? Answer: 0.0033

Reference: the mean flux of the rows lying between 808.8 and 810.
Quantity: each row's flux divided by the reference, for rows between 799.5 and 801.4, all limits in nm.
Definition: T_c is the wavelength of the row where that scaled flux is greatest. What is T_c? 800.071 nm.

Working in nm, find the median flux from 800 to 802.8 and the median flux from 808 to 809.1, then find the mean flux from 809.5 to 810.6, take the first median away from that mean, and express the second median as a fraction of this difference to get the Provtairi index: -24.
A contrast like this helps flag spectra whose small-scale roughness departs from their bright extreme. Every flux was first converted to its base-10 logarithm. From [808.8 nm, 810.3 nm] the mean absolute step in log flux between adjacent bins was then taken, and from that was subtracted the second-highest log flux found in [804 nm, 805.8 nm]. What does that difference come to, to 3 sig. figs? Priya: -0.925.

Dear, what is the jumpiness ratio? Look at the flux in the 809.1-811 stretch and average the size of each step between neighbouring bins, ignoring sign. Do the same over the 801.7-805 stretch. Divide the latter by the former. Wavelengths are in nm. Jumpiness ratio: 0.69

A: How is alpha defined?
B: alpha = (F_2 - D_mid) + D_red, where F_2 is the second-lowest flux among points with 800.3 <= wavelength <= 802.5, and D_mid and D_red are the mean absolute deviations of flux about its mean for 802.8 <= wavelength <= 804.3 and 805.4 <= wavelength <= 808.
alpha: 8.3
